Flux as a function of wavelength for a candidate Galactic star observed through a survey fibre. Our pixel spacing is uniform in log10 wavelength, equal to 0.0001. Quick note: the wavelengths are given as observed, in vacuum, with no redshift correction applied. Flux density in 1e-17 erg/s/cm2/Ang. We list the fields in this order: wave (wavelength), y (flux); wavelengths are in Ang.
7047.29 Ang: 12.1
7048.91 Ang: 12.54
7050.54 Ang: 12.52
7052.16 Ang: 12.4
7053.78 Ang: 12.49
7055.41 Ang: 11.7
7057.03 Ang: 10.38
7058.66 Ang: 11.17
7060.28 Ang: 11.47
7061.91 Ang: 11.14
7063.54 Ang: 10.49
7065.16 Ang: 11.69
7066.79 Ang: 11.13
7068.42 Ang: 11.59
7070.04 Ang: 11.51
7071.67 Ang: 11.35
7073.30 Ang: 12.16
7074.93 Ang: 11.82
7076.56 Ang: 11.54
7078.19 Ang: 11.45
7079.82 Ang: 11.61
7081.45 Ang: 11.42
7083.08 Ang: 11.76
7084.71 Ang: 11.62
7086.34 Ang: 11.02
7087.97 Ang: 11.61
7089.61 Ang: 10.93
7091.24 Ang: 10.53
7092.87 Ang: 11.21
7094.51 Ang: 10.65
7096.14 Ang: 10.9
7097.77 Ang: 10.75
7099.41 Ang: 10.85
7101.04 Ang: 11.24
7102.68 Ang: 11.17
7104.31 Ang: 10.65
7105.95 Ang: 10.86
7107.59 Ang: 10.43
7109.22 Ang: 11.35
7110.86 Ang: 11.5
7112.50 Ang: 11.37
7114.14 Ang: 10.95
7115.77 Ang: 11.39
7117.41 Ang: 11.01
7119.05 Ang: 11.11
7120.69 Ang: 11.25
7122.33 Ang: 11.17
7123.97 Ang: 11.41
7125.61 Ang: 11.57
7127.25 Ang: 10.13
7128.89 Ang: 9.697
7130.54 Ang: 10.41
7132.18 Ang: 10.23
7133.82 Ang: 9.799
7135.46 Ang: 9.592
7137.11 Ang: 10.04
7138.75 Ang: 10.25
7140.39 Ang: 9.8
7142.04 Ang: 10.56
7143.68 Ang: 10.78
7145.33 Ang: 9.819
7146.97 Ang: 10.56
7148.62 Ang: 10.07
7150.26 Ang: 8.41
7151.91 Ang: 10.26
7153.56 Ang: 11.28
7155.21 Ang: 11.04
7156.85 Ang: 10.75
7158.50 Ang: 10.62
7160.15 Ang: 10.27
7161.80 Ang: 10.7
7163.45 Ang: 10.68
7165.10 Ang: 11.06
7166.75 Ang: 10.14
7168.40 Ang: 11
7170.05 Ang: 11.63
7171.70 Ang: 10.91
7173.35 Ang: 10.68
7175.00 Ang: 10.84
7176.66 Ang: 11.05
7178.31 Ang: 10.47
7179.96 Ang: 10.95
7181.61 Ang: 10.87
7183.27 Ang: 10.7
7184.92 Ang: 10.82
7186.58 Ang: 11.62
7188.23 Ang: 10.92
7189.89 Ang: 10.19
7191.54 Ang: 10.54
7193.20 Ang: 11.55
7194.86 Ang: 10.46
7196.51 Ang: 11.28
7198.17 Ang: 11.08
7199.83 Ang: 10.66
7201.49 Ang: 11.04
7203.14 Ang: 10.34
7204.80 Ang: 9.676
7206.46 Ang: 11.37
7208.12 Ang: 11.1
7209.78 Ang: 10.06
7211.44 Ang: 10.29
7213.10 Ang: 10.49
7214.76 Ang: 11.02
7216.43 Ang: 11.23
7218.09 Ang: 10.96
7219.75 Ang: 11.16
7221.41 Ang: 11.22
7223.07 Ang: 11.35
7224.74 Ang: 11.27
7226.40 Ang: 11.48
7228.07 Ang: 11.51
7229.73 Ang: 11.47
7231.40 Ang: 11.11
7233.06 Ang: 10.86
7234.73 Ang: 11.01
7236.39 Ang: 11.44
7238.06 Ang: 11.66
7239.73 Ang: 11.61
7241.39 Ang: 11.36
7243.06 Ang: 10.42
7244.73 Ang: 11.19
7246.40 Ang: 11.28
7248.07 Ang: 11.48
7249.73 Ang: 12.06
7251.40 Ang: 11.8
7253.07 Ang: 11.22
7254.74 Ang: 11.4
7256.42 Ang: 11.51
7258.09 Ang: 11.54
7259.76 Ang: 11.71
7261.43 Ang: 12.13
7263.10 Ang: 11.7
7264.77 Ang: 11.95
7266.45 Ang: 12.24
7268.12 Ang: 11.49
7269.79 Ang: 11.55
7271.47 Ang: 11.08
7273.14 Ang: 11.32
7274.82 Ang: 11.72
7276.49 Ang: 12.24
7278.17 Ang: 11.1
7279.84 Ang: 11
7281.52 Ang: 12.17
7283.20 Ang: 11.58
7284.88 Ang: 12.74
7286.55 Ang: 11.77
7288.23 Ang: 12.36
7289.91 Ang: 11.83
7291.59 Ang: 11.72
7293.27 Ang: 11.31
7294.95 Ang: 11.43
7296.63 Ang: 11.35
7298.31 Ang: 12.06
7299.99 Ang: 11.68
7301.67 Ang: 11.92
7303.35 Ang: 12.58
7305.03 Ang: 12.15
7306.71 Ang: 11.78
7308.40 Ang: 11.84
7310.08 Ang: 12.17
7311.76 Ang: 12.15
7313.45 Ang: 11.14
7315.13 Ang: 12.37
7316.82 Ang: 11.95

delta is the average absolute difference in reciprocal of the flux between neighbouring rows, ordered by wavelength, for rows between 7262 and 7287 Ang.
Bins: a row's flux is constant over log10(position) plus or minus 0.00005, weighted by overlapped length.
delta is 0.0042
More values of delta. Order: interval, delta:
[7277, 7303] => 0.0036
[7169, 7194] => 0.0038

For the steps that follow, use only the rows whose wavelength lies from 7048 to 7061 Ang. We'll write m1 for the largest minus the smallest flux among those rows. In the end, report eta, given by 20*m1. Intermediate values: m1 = 2.16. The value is 43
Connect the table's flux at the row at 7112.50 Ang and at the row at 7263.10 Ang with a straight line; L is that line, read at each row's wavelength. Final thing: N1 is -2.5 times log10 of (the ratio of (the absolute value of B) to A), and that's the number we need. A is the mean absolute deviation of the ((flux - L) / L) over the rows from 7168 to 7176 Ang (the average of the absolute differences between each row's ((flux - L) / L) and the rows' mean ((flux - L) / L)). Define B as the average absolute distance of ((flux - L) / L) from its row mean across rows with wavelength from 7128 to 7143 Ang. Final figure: -0.2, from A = 0.022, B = 0.025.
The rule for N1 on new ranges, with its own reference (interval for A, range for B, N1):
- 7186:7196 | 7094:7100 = 1.9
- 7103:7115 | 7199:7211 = -0.4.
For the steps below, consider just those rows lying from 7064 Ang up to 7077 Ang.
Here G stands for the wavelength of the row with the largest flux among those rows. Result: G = 7073.30 Ang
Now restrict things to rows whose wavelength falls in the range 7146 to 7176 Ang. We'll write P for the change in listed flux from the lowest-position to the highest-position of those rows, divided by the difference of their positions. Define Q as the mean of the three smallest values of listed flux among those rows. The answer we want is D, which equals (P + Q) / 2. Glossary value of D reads 4.8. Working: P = 0.010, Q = 9.5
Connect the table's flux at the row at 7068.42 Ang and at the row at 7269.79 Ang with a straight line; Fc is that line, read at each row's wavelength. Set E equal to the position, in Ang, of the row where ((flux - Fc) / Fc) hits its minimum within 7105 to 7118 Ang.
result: 7107.59 Ang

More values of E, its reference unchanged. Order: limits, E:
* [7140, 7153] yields 7150.26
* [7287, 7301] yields 7293.27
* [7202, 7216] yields 7204.80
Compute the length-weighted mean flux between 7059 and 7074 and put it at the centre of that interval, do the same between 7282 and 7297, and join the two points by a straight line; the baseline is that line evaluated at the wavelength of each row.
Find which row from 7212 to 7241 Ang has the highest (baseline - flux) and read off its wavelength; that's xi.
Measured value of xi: 7213.10 Ang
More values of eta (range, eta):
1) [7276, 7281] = 25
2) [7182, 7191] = 29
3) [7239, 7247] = 24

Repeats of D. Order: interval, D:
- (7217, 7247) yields 5.4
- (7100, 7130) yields 5.0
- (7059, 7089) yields 5.4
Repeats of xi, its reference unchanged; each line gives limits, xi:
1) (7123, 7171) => 7150.26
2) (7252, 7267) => 7253.07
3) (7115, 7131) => 7128.89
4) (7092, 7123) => 7107.59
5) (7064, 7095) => 7091.24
